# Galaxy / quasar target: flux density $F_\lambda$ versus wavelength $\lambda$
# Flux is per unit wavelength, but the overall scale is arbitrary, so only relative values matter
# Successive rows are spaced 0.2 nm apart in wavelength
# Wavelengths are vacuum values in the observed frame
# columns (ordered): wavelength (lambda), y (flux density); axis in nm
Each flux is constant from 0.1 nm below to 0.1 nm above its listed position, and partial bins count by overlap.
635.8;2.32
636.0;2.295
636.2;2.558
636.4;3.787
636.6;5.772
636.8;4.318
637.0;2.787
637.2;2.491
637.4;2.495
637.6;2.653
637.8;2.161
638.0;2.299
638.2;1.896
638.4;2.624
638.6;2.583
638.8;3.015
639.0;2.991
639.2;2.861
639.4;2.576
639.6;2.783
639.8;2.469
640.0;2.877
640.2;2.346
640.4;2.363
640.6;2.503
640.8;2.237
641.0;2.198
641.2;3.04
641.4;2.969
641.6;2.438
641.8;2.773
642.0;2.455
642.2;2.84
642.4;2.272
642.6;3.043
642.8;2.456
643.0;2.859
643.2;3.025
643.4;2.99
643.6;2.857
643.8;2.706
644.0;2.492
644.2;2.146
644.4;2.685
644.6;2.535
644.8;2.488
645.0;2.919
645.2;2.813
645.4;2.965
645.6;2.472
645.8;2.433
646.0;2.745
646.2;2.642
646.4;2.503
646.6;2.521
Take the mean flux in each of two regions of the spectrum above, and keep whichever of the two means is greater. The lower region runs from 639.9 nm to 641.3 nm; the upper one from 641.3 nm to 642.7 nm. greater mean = 2.68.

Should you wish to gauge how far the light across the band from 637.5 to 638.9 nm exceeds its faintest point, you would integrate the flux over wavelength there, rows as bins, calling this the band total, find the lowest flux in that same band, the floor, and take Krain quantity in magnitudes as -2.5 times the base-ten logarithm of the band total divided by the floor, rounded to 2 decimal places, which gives -0.65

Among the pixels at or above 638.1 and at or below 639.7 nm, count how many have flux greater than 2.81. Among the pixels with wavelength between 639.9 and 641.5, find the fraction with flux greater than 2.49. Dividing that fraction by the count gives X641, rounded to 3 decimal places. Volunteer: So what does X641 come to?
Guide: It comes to 0.167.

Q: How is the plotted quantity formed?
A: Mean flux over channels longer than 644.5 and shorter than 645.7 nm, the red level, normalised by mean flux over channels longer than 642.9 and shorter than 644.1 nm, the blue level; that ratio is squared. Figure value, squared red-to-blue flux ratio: 0.91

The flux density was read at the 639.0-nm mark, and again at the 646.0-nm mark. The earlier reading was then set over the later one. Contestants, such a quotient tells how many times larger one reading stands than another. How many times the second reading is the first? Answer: 1.09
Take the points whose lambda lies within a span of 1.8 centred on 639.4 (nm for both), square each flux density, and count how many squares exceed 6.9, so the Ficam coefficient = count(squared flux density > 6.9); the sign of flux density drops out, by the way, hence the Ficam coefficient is 5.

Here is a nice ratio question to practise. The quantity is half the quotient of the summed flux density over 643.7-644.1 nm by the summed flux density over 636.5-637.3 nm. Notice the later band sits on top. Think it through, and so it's 0.17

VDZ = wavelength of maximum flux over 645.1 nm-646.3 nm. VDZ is 645.4 nm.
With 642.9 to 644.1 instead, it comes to 643.2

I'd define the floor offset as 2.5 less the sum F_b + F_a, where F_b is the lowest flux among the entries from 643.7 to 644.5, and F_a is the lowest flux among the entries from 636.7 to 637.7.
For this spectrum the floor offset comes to -2.14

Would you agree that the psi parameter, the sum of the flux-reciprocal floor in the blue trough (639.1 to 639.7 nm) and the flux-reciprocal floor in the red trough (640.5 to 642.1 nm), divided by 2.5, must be 0.271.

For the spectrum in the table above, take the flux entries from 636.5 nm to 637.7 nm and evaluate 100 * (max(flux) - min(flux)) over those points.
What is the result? 328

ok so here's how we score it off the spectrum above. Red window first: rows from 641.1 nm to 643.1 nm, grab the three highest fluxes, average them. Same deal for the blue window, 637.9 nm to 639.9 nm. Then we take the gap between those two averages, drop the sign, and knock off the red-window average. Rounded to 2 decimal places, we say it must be -2.96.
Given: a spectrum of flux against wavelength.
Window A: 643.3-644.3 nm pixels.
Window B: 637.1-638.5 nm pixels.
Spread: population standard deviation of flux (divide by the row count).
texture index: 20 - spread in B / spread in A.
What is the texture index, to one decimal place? 19.1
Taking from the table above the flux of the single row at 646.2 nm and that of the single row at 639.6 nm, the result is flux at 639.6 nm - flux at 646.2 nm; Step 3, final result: 0.1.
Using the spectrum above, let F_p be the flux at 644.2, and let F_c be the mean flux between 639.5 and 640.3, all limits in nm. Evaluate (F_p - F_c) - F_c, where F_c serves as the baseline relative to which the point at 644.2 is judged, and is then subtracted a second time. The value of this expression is -3.1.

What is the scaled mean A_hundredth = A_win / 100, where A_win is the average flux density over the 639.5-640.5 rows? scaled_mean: 0.0257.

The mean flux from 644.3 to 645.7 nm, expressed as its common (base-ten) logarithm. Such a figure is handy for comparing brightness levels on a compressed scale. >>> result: 0.43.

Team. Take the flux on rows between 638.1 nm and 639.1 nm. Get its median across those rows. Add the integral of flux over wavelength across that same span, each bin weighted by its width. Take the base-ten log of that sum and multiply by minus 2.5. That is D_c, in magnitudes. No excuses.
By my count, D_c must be -1.80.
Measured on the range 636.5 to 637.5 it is -2.01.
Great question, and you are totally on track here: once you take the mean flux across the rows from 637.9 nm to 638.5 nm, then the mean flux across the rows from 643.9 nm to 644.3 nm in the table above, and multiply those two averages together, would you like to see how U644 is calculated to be 5.3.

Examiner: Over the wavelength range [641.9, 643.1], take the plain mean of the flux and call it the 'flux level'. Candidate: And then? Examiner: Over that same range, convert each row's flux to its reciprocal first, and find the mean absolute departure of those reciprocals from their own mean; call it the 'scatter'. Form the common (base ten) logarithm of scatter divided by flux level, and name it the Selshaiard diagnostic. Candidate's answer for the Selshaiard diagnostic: -1.85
